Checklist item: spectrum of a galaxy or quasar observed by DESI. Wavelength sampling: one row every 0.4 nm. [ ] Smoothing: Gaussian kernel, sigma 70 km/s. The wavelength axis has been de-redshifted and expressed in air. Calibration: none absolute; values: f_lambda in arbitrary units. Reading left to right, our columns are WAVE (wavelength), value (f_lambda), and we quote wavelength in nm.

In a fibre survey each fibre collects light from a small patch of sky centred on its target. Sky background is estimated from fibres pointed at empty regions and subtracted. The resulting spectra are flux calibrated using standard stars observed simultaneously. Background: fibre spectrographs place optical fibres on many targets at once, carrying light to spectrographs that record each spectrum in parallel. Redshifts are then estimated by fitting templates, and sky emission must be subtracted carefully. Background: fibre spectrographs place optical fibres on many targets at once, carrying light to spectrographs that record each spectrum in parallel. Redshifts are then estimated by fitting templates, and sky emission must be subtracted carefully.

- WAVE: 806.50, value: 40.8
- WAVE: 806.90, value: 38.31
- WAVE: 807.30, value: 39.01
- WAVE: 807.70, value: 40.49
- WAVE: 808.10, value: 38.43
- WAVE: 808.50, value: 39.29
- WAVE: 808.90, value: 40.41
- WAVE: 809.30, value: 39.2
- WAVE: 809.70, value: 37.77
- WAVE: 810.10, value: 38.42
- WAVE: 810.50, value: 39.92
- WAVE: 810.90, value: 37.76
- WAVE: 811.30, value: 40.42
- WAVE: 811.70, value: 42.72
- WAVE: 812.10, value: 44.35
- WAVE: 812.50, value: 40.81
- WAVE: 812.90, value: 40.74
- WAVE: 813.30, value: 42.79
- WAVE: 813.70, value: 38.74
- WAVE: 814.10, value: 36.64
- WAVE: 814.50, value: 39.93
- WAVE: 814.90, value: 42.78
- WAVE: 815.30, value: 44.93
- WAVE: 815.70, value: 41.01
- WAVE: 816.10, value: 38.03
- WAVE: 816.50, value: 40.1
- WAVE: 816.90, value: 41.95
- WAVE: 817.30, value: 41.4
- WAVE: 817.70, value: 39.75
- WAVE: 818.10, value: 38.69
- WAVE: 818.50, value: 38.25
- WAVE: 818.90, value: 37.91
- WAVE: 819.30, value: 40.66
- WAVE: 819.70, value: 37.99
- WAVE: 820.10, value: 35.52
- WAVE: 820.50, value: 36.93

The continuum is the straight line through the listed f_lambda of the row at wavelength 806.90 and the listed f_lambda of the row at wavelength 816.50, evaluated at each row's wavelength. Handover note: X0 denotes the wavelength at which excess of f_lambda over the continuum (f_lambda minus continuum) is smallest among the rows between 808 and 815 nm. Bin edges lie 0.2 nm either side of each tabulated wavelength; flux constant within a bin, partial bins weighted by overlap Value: 814.10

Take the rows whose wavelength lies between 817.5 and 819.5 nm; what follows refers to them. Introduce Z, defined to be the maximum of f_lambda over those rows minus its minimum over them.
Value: 3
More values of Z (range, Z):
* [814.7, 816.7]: 7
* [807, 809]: 2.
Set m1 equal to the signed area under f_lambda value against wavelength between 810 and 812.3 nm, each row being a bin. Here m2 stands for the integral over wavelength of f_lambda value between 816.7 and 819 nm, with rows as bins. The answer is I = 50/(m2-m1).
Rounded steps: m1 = 94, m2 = 91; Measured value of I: -23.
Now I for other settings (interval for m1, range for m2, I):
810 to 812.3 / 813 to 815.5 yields 6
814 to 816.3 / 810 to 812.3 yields -714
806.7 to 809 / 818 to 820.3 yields -19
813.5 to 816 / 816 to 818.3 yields -5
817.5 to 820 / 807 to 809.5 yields 29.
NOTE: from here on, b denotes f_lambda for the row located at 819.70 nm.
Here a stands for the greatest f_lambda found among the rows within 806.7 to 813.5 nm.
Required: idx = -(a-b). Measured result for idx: -6.4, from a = 44.35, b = 37.99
